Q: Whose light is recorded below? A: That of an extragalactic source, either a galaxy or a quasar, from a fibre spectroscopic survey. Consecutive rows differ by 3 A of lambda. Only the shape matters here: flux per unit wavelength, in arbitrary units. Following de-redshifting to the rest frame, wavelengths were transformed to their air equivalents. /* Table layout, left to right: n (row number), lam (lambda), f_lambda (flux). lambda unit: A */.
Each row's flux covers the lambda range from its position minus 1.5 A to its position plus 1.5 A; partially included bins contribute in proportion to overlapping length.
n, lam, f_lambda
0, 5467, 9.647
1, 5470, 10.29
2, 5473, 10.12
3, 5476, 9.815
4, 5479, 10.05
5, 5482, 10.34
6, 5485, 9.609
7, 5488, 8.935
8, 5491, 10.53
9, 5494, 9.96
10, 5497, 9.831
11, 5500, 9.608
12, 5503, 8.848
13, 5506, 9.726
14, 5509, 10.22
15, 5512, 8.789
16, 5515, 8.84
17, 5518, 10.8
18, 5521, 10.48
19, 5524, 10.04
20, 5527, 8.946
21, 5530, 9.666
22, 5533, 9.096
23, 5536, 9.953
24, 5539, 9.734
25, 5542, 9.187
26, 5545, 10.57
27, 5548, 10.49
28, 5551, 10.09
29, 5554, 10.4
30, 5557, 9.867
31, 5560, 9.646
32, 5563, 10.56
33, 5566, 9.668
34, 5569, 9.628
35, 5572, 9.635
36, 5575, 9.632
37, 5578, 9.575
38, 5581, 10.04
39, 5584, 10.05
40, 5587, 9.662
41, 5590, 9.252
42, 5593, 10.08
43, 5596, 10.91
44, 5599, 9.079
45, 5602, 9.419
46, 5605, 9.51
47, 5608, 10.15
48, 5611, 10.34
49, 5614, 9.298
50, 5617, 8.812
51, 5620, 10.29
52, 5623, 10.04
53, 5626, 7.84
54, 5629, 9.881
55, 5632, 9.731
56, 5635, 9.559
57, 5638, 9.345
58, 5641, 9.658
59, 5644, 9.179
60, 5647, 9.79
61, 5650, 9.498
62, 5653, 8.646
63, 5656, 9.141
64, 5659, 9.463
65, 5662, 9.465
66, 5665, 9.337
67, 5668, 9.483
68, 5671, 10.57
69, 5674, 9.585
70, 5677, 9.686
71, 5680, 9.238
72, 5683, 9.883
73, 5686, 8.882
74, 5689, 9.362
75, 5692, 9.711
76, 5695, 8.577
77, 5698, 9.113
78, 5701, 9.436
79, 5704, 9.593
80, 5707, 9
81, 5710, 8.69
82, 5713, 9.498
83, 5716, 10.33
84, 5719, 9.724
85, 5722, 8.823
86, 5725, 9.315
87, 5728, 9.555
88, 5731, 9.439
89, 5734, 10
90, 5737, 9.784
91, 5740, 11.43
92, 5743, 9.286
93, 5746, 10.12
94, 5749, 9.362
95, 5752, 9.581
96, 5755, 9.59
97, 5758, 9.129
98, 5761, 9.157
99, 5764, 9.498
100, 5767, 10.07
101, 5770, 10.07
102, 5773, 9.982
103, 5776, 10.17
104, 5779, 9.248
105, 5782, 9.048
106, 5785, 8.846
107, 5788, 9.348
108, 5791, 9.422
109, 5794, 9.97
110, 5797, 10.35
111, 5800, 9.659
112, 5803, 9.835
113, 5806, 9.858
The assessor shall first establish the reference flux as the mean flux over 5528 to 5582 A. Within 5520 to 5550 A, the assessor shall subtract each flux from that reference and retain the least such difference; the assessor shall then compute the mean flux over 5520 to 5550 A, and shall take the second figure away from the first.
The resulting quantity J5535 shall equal -10.53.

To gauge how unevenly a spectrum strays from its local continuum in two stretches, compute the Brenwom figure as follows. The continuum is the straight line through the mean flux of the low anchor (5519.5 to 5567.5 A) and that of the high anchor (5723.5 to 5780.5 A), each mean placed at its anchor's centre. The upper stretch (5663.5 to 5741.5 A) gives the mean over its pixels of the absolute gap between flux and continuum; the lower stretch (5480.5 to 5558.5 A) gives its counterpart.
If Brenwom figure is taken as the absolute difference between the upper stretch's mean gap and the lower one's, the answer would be 0.011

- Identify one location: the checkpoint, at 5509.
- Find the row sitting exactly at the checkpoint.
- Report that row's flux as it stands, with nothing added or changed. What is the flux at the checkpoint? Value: 10.22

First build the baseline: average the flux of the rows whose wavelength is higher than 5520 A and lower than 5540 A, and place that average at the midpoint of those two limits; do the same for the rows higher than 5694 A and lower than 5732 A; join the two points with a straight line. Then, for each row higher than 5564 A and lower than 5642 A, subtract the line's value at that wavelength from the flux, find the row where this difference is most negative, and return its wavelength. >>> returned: 5626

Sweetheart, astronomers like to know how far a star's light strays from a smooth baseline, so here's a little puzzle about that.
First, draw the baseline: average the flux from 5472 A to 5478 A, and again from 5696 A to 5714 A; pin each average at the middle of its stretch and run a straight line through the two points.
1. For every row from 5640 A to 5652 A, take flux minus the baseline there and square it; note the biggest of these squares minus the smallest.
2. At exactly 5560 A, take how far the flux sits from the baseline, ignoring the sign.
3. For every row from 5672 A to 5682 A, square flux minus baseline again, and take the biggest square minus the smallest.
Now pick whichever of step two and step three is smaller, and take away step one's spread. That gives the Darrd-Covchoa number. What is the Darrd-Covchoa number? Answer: -0.1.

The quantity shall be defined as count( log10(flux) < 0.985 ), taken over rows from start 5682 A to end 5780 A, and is 21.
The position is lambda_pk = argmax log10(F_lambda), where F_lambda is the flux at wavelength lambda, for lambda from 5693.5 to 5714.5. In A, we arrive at 5704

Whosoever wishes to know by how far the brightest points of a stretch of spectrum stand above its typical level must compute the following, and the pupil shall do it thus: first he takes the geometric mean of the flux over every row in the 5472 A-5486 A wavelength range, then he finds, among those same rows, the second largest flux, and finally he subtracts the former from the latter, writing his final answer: 0.14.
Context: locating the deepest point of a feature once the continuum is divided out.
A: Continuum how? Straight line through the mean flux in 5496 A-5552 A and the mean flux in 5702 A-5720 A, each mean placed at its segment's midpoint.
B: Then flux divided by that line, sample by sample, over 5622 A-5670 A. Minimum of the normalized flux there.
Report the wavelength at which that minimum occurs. 5626 A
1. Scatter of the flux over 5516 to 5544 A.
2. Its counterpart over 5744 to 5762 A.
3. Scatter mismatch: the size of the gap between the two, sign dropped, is 0.26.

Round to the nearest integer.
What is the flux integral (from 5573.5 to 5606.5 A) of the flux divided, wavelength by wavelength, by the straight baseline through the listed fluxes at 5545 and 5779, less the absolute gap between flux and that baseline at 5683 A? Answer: 31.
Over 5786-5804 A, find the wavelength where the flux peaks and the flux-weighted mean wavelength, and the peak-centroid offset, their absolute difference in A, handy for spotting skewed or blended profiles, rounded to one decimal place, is 1.4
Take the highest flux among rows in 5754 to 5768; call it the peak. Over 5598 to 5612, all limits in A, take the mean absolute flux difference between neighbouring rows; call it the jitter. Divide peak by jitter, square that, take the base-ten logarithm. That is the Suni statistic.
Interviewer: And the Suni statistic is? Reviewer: 3.0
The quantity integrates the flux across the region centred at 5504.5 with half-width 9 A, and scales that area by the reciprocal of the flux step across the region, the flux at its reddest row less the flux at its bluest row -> -164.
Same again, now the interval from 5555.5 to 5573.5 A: -763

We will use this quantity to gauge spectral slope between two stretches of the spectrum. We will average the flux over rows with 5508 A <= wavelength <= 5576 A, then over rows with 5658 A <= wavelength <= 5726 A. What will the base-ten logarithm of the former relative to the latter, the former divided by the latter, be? 0.018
